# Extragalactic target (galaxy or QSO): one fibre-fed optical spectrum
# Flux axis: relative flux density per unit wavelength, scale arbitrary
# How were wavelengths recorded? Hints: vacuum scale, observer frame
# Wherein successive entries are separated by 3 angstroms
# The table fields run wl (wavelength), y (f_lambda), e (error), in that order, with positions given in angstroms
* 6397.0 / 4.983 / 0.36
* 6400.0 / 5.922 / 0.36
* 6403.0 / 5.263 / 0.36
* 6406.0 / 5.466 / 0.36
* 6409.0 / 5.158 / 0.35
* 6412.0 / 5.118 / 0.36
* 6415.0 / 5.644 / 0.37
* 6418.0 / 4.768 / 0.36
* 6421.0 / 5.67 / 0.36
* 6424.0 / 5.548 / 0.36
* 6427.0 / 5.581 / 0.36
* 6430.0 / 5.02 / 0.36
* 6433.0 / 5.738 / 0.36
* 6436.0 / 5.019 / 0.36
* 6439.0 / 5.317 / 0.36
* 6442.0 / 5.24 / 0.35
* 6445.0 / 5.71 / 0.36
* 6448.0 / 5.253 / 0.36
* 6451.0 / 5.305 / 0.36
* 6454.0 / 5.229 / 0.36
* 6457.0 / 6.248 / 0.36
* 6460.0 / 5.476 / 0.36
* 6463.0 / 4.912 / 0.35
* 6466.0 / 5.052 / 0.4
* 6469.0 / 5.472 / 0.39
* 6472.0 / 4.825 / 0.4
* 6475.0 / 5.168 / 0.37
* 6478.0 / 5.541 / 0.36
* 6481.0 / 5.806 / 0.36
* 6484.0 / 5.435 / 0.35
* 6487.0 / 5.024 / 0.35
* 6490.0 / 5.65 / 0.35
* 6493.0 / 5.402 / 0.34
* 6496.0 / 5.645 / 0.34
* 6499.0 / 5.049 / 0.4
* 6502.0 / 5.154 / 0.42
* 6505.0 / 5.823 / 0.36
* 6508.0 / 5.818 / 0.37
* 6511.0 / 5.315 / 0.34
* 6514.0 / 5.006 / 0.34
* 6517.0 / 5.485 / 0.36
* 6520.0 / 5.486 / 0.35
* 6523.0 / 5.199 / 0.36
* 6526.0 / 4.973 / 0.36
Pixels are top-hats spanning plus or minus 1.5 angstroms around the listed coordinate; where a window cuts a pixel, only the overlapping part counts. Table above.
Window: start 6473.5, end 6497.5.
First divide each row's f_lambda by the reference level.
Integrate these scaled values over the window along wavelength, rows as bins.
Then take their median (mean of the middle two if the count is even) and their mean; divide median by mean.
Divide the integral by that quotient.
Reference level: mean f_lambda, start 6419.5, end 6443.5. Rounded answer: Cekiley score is 24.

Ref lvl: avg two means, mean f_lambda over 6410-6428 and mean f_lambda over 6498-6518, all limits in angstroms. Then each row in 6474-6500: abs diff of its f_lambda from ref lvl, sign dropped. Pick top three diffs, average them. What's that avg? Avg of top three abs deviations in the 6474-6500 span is 0.37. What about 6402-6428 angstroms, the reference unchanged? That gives 0.39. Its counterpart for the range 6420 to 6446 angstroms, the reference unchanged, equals 0.36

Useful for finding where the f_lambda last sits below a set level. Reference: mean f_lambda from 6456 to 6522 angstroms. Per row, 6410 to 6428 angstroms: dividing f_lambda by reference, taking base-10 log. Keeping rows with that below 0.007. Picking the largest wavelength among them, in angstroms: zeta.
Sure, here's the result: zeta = 6418.0 angstroms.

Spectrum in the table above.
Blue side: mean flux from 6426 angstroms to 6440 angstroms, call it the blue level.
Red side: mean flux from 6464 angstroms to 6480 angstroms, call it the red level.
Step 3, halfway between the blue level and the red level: 5.27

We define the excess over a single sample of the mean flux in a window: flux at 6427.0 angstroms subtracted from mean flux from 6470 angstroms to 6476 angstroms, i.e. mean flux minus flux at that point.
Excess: -0.6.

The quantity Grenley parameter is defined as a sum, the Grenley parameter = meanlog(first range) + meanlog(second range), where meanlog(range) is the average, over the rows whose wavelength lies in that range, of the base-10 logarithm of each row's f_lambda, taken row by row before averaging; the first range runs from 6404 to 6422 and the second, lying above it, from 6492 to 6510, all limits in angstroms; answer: 1.46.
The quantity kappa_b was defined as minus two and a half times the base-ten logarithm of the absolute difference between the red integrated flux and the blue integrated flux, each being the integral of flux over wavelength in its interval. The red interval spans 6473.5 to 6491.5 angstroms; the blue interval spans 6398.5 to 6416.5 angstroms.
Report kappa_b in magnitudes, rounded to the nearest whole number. 2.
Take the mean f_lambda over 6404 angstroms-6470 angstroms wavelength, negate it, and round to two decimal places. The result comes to -5.36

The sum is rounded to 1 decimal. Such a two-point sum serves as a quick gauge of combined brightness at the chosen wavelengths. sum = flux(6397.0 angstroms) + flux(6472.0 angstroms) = 9.8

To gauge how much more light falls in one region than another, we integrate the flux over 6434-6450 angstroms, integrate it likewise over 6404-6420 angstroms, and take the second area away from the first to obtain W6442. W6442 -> 1.2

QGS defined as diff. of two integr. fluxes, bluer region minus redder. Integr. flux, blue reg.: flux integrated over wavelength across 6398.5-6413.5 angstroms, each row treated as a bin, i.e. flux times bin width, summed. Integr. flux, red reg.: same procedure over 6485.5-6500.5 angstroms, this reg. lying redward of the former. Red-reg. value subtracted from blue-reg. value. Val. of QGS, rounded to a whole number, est 0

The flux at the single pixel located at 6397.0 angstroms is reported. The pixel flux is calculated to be 4.983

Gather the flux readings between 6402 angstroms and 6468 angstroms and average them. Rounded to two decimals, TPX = 5.35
